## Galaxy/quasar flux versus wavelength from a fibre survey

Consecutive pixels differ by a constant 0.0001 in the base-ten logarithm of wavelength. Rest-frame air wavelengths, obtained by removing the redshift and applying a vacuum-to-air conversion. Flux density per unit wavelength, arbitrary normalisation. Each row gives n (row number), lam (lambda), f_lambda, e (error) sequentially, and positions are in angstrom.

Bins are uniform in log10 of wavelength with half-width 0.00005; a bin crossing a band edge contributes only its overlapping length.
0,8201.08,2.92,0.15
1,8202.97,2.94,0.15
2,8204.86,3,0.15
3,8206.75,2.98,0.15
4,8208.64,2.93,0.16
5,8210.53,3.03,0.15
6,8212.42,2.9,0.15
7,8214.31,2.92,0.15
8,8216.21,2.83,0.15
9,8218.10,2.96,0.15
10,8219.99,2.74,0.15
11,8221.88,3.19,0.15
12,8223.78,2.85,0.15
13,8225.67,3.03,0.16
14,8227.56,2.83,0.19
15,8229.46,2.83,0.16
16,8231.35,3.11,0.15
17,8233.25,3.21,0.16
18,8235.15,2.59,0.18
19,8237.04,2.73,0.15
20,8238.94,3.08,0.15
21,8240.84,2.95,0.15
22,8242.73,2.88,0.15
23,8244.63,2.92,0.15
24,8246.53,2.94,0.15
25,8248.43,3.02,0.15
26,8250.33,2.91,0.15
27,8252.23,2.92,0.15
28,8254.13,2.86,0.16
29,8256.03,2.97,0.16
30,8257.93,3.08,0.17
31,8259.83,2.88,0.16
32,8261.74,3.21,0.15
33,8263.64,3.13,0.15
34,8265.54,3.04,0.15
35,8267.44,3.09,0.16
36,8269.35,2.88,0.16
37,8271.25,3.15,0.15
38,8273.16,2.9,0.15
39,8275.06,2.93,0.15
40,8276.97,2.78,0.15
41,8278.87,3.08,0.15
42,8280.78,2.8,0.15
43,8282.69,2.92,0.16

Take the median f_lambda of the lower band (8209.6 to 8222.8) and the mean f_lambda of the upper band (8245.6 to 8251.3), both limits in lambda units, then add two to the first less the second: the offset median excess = 1.96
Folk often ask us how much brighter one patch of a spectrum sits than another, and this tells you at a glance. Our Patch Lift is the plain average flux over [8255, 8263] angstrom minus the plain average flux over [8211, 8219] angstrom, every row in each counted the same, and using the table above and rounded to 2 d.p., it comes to 0.13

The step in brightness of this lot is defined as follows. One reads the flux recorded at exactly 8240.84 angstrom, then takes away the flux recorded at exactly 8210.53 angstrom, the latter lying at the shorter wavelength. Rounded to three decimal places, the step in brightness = -0.080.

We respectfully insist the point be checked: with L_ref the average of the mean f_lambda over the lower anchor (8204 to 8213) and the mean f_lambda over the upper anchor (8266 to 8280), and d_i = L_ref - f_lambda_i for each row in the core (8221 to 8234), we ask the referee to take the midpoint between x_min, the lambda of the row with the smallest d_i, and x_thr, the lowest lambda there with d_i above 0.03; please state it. 8228.5 angstrom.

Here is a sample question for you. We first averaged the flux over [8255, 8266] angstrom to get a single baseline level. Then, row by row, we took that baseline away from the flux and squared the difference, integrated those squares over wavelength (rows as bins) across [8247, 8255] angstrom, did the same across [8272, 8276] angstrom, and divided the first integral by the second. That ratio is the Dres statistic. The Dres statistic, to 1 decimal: 2.0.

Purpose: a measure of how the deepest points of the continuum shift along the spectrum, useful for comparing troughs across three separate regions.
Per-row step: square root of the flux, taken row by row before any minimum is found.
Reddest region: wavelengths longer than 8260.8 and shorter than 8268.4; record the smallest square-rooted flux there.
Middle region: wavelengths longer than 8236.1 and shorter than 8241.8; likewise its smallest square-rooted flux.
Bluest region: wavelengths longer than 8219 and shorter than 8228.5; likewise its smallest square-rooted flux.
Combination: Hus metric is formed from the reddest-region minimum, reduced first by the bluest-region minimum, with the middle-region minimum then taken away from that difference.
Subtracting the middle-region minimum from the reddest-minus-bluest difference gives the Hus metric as -1.56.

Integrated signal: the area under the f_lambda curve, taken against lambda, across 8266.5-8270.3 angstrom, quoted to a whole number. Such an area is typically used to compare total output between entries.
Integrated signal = 11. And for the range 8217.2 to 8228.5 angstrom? 33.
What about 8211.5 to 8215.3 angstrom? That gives 11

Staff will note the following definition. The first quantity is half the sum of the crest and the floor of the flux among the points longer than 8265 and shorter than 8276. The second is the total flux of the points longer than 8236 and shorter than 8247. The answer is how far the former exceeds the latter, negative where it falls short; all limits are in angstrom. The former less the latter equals -14.5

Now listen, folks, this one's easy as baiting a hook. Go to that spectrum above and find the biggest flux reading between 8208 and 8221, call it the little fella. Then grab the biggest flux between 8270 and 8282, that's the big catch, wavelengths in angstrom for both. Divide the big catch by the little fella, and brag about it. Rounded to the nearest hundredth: 1.04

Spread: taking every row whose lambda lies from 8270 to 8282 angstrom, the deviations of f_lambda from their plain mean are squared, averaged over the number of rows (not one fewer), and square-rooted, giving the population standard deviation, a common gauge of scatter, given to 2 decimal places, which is 0.14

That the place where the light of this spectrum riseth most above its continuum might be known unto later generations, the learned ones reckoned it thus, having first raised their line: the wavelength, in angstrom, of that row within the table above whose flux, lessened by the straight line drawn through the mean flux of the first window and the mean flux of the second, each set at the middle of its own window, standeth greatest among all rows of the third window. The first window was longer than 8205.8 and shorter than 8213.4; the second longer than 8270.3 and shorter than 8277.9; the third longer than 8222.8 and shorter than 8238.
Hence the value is 8233.25 angstrom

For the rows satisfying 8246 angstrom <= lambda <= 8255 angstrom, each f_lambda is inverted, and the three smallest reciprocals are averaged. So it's 0.338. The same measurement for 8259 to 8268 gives 0.318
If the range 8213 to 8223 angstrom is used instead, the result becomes 0.331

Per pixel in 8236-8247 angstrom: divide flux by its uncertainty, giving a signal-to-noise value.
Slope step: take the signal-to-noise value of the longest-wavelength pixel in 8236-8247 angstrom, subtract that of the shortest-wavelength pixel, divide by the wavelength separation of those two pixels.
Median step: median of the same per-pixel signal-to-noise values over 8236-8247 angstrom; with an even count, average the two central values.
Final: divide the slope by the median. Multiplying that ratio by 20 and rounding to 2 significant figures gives 0.15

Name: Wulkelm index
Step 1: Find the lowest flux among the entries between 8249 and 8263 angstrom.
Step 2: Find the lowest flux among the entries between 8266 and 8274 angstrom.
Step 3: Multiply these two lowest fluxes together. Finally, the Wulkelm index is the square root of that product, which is 2.87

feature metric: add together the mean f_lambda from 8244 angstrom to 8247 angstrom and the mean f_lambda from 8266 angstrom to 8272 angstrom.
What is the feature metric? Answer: 5.97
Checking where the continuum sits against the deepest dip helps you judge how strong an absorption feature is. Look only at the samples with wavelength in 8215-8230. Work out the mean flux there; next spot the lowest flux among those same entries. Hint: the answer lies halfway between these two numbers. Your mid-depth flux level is 2.82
